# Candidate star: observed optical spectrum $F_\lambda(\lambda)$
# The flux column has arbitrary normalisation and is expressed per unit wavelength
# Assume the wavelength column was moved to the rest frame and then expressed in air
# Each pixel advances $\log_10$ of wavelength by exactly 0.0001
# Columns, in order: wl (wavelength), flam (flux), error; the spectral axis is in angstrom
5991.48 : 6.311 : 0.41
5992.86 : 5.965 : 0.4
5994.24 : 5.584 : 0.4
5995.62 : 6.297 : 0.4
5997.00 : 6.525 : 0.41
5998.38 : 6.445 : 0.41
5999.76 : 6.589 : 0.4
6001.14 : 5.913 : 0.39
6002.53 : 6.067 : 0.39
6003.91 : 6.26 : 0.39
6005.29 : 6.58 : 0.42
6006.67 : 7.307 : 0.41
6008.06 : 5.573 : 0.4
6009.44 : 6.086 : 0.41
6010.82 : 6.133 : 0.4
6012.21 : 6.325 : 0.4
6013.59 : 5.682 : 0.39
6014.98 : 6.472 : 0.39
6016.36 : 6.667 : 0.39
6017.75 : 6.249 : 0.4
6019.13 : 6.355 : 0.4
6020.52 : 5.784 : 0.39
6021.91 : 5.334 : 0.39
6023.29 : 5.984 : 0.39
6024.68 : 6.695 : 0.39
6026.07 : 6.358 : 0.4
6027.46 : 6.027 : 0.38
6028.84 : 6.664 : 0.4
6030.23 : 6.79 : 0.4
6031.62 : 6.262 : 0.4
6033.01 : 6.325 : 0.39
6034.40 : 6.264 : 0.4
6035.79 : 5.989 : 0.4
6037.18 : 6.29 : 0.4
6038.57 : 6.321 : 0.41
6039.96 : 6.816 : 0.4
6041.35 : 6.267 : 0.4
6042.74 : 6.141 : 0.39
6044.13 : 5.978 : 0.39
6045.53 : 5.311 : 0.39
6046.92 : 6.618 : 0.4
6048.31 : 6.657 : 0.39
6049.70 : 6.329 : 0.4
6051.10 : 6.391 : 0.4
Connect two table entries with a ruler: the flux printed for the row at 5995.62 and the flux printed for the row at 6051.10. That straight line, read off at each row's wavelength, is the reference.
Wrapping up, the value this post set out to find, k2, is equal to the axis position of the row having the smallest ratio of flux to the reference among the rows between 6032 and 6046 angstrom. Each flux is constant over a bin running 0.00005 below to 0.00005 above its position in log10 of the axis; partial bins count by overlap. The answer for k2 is 6045.53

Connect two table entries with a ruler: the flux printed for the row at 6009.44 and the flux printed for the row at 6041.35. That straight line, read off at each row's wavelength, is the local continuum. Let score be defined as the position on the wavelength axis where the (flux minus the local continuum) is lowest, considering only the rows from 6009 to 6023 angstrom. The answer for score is 6021.91 angstrom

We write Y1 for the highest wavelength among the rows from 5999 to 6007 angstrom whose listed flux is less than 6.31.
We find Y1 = 6003.91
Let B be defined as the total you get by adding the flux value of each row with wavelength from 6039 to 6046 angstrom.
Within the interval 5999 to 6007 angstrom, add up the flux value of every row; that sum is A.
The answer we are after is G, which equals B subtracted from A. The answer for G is 8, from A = 38.7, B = 31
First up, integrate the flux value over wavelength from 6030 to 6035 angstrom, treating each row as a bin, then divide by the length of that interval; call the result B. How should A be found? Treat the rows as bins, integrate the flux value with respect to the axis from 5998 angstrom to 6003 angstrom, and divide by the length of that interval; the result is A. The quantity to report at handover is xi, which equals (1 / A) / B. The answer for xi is 0.0251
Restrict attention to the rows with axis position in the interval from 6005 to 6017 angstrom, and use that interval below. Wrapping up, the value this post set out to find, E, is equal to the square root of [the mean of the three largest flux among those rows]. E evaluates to 2.618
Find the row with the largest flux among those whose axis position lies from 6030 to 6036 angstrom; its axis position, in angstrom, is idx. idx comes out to 6030.23 angstrom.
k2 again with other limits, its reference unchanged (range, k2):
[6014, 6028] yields 6021.91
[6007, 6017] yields 6008.06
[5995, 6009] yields 6008.06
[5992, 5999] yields 5994.24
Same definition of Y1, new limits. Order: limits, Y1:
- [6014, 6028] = 6027.46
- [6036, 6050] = 6045.53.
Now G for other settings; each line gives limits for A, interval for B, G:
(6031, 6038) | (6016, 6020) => 12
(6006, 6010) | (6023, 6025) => 6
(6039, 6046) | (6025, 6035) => -14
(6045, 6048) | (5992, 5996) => -6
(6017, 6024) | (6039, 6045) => 5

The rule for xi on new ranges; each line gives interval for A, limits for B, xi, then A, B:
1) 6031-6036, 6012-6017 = 0.0255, 6.23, 6.28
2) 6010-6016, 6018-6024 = 0.0274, 6.18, 5.90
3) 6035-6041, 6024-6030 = 0.0244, 6.35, 6.46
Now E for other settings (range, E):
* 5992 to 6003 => 2.553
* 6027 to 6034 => 2.568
